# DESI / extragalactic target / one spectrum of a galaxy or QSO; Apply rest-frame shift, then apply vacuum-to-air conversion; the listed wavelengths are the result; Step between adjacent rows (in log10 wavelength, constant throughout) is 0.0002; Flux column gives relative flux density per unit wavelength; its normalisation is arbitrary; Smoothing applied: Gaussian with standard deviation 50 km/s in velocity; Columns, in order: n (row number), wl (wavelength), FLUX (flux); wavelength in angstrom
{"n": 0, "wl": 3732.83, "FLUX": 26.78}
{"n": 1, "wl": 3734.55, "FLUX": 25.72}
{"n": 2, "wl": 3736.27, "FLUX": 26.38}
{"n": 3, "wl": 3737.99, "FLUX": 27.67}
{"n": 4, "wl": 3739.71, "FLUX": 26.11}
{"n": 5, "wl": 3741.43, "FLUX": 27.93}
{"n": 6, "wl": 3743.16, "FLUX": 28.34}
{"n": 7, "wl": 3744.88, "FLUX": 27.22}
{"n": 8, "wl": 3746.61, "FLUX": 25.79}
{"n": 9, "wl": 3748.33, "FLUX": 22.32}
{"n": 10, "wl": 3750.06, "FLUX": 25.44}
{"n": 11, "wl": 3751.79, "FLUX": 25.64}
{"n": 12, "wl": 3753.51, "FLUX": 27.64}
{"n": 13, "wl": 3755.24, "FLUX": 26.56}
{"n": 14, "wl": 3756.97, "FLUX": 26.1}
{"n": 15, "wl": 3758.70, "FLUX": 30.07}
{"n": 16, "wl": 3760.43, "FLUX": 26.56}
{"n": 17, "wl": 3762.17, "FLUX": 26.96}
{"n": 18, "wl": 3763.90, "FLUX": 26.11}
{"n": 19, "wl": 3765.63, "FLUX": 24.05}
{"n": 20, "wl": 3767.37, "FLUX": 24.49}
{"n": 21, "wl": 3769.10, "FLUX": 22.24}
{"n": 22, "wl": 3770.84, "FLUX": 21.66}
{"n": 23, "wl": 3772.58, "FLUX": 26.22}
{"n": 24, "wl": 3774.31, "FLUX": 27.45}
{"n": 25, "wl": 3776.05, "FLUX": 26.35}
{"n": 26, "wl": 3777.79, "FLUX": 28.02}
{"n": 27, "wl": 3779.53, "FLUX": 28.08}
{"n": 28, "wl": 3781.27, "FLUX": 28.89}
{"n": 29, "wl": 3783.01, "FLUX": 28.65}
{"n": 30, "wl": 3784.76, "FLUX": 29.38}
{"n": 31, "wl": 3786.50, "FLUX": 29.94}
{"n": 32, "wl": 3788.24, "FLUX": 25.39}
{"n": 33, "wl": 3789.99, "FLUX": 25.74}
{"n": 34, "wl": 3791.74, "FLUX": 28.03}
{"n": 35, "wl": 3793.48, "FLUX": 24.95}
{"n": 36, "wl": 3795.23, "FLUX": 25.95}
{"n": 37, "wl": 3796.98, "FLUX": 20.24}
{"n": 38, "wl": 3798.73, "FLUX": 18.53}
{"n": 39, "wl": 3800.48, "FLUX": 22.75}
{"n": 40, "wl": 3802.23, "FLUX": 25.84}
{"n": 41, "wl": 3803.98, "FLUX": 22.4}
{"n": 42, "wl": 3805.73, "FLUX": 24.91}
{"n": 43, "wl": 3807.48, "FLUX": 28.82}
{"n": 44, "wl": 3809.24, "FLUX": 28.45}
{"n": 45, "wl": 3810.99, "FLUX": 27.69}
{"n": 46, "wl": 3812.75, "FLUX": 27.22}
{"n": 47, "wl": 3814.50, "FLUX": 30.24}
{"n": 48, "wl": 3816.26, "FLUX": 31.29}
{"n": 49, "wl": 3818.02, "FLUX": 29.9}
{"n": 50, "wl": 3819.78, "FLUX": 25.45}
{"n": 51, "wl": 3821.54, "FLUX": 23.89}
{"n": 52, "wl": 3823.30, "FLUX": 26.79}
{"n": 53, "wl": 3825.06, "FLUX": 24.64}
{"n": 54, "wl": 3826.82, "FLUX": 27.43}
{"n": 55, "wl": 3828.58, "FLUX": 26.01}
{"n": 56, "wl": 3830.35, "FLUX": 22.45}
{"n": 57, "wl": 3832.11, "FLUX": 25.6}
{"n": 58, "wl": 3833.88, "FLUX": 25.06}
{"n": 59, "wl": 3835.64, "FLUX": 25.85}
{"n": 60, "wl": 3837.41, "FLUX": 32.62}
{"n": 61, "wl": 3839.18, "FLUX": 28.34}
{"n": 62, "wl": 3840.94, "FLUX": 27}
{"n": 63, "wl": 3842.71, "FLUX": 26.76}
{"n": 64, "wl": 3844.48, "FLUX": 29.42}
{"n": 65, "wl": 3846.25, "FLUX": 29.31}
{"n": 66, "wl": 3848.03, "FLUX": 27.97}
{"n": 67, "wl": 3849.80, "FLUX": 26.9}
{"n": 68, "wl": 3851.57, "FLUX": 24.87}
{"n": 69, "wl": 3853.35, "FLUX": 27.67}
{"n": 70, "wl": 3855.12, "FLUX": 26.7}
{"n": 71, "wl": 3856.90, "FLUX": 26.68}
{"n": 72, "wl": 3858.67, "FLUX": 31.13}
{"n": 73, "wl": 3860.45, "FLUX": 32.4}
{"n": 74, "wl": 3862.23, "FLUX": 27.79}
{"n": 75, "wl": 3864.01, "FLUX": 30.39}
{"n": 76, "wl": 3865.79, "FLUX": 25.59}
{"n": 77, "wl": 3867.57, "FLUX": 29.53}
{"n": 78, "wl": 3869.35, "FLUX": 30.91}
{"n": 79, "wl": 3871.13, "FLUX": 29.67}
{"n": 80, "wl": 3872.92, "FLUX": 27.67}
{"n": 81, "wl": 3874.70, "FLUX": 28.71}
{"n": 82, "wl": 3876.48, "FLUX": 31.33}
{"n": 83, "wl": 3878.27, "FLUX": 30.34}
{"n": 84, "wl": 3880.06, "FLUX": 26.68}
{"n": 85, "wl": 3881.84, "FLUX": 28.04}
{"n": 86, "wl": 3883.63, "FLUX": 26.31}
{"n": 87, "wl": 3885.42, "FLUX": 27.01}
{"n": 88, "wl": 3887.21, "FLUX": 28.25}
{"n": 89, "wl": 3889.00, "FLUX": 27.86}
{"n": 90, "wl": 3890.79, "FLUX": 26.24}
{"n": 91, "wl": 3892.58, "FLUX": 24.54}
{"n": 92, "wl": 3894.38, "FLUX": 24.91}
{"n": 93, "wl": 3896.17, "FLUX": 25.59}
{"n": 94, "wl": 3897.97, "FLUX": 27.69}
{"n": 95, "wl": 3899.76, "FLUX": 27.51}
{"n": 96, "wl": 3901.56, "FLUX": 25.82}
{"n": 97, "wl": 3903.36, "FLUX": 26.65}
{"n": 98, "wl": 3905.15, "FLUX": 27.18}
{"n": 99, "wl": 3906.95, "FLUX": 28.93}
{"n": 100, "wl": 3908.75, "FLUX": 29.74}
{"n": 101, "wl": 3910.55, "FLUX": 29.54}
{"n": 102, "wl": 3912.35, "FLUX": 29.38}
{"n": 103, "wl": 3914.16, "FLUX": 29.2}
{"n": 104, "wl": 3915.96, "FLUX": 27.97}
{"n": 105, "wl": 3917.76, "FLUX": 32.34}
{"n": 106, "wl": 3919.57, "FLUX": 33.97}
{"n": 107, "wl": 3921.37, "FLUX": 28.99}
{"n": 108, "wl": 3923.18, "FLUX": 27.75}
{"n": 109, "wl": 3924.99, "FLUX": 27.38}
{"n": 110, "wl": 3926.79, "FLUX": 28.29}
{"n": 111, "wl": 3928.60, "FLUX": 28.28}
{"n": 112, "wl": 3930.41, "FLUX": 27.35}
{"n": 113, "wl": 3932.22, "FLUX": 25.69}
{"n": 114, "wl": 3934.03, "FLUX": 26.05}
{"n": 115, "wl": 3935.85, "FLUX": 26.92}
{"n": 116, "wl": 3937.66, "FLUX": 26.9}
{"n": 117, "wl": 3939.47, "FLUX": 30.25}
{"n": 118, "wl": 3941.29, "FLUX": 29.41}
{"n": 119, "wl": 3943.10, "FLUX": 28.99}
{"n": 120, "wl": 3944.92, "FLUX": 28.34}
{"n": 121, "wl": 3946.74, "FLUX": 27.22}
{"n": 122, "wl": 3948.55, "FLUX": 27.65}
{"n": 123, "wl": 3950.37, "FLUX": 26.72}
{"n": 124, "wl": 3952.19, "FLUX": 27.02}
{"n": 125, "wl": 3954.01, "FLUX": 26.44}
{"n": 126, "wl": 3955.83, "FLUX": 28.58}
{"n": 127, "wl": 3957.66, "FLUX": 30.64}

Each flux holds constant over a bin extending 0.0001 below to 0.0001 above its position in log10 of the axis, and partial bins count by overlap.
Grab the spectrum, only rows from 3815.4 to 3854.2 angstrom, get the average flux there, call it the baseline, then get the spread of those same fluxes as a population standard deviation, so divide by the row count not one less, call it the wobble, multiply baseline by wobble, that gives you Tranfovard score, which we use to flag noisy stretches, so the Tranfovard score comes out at 64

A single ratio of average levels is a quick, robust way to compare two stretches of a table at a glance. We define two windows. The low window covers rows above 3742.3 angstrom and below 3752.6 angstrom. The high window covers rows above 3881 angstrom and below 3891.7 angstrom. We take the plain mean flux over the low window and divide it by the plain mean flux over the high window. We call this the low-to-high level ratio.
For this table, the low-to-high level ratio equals 0.95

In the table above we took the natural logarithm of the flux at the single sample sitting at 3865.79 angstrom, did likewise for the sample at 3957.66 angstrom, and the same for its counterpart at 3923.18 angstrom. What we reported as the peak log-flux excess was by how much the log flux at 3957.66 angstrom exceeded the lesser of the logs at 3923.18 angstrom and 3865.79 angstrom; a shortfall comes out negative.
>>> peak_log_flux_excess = 0.18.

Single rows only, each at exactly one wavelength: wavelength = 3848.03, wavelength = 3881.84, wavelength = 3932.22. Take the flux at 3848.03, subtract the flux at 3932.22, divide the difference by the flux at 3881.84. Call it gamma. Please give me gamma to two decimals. 0.08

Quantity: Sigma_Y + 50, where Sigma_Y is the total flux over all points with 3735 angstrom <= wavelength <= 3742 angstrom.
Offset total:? 158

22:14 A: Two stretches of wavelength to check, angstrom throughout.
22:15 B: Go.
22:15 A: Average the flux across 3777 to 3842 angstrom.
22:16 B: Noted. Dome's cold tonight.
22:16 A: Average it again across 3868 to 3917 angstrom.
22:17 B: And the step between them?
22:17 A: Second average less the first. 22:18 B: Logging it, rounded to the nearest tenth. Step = 1.4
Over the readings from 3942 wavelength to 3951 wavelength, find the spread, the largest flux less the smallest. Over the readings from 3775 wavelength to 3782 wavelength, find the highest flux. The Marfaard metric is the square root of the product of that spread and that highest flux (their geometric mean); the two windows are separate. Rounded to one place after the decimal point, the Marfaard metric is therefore 8.1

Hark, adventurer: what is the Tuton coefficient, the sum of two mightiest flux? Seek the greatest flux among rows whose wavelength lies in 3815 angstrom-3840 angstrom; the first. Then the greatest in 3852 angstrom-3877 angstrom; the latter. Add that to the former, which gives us 65.0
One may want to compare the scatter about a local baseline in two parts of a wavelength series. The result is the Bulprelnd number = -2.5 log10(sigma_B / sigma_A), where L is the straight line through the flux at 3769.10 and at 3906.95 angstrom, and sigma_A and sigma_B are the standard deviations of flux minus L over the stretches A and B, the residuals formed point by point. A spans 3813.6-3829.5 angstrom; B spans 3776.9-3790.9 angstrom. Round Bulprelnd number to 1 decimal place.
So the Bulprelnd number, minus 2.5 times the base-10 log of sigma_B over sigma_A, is 0.5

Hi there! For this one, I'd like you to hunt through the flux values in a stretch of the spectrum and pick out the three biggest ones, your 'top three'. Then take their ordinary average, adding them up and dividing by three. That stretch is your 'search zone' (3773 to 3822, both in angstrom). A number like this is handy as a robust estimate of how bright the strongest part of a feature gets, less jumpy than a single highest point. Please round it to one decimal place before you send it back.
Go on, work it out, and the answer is 30.5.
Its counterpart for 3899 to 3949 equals 32.2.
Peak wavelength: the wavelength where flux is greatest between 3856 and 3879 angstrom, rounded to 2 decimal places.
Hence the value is 3860.45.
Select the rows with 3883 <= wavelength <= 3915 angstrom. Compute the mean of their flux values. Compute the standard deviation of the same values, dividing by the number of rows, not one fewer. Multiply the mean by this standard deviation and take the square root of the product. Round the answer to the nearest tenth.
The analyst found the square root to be 6.5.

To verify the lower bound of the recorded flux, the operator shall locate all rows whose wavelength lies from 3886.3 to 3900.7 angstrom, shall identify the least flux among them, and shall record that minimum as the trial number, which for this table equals 24.54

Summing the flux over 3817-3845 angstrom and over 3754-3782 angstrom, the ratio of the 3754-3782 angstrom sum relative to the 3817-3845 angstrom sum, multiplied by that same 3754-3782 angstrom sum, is 413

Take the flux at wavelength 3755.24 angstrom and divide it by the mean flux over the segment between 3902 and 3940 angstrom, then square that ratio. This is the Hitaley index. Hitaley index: 0.87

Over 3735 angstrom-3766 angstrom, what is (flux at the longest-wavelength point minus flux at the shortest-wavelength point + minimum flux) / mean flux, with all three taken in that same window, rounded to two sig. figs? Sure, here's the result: 0.75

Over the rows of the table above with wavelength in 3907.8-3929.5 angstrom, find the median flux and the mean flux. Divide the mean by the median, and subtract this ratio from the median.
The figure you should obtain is 28.1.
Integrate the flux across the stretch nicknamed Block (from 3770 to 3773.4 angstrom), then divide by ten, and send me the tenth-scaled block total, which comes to 8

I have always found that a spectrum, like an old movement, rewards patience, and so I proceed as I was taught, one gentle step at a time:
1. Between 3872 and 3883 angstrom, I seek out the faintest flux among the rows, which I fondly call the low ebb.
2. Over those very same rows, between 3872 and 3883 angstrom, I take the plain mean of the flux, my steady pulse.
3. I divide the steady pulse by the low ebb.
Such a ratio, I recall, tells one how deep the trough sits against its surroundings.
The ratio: 1.08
